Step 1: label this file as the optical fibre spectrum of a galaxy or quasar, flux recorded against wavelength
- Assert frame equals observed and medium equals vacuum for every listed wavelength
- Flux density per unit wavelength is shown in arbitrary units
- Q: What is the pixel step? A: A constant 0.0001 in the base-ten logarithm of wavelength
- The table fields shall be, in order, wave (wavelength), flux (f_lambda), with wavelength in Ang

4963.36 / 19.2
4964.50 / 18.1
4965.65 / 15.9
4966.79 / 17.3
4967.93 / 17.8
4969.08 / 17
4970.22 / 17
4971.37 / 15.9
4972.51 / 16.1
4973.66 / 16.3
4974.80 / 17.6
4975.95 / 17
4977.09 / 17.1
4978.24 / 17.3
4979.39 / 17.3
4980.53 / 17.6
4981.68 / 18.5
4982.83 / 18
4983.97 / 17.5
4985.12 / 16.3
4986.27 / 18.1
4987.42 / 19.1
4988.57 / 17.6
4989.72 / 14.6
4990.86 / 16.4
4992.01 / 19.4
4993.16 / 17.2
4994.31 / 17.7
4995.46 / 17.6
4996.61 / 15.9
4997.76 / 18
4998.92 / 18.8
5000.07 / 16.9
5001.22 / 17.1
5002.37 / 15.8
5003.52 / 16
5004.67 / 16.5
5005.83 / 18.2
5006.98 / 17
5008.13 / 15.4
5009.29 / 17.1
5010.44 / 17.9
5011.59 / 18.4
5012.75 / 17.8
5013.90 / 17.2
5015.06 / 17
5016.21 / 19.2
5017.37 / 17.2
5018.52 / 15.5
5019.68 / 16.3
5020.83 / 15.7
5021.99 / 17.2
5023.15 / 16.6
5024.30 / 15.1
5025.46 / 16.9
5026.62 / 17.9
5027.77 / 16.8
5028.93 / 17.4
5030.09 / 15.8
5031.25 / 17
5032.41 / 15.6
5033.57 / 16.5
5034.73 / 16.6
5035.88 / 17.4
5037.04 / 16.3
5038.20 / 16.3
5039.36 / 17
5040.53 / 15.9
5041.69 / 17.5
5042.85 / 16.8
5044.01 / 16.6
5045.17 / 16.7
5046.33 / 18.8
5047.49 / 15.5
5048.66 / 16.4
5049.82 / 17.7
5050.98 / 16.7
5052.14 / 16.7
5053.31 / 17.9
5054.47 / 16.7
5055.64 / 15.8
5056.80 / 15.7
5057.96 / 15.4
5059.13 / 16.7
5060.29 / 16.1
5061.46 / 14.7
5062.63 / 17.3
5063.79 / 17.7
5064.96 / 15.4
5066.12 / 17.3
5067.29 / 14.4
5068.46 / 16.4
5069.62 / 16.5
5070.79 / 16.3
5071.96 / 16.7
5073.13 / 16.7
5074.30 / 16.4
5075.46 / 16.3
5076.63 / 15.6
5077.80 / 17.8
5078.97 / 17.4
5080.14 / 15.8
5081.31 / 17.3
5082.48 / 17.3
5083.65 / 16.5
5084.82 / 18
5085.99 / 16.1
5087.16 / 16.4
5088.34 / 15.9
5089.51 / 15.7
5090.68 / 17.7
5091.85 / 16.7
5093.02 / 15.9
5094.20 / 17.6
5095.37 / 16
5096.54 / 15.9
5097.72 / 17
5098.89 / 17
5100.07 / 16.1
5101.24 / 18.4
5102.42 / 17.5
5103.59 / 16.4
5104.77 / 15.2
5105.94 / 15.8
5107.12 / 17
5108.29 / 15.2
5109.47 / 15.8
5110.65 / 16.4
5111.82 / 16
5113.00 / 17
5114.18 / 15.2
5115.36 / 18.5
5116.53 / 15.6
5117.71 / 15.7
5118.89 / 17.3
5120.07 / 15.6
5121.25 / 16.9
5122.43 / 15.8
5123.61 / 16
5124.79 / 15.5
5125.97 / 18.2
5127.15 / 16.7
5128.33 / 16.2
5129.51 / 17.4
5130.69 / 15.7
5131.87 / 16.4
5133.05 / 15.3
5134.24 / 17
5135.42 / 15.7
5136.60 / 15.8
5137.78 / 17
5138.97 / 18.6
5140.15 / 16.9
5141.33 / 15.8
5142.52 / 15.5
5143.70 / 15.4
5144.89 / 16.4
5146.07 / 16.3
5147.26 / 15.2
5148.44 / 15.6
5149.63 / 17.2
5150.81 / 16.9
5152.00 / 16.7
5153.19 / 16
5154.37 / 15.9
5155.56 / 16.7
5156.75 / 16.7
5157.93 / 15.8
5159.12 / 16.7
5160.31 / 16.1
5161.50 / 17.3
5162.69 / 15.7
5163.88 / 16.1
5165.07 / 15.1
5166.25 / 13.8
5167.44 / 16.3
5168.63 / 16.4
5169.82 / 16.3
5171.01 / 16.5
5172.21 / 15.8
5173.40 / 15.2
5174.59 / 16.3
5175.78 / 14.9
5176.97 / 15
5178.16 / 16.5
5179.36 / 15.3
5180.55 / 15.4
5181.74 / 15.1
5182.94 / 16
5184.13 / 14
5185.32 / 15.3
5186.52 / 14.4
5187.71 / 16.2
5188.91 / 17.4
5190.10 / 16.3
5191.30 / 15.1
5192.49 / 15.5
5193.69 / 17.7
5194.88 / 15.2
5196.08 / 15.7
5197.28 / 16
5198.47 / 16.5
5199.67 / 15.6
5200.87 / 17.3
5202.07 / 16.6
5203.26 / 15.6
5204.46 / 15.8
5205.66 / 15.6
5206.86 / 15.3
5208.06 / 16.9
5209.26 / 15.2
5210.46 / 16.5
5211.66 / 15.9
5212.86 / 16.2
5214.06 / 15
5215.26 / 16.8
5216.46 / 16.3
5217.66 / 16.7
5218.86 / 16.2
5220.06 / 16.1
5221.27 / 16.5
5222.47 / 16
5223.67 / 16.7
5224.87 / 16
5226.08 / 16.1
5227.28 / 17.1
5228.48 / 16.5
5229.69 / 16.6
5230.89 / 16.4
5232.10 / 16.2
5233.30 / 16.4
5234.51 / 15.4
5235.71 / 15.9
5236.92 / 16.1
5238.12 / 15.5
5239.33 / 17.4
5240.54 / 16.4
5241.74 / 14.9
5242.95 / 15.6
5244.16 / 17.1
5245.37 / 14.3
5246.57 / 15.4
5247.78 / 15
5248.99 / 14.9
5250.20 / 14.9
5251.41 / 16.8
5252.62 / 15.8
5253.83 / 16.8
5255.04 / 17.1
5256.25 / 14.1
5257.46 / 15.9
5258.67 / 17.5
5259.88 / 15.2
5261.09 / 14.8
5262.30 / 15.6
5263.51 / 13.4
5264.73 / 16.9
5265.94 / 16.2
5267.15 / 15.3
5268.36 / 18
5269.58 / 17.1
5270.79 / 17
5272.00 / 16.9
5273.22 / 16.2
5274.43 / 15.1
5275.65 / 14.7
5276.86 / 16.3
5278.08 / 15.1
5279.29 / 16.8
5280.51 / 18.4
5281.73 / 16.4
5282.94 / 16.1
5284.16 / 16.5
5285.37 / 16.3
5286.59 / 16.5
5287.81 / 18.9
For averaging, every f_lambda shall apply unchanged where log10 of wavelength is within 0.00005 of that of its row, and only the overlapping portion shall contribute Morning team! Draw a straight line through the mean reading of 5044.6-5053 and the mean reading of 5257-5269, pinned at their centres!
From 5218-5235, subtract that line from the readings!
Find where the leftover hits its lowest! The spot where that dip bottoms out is 5234.51 Ang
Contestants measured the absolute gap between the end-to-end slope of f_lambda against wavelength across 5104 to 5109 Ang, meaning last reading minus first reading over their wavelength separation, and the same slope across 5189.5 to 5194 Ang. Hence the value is 0.39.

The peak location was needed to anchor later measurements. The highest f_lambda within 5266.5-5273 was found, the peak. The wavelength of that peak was 5268.36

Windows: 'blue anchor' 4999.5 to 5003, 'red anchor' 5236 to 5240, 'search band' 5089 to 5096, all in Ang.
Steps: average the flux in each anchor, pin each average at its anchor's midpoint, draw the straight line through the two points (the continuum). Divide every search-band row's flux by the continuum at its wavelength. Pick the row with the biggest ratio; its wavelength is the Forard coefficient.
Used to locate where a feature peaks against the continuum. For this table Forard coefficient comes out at 5090.68 Ang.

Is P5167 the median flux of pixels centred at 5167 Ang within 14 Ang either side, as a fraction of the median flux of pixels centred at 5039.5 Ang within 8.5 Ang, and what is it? 0.97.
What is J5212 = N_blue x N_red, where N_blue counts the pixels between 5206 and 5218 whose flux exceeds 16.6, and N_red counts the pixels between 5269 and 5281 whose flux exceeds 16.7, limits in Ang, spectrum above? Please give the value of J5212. 15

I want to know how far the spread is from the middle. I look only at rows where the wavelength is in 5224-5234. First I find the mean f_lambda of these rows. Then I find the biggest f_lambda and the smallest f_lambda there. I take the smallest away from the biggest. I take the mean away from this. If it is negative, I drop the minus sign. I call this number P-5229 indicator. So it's 15.3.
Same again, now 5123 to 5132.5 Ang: 13.8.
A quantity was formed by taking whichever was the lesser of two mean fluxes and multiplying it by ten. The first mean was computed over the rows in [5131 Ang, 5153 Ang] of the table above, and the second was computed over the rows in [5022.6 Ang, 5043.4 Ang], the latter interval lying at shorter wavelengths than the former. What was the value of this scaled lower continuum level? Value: 163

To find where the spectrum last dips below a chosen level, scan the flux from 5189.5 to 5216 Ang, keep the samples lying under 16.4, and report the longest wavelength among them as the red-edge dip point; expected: 5214.06 Ang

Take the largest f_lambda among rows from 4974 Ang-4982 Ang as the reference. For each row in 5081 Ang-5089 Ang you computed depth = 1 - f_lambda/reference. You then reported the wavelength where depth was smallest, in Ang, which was 5084.82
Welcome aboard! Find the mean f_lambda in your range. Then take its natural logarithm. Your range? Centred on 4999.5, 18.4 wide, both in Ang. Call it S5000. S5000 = 2.84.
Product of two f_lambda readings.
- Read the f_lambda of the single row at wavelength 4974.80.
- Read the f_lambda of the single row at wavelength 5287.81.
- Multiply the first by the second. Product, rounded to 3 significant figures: 333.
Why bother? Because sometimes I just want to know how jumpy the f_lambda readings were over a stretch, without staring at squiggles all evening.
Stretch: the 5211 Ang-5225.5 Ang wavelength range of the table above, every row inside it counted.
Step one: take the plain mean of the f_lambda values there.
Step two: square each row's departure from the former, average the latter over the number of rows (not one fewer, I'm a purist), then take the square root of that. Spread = 0.46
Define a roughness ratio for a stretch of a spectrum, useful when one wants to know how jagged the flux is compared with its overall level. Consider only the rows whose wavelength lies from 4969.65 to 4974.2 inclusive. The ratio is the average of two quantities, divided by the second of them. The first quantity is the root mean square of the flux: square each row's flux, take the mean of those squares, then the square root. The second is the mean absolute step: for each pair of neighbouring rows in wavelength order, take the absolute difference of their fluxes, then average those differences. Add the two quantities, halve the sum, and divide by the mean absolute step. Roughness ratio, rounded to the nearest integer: 17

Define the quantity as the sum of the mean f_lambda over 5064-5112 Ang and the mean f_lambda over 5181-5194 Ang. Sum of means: 32.2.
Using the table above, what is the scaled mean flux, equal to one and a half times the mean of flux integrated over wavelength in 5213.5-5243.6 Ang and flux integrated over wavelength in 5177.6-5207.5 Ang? 720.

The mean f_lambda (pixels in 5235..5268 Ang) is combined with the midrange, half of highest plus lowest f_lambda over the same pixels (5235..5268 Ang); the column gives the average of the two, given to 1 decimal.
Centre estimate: 15.6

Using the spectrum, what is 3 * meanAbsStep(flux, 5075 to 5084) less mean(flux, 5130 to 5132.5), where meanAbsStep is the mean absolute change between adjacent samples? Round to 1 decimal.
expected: -13.0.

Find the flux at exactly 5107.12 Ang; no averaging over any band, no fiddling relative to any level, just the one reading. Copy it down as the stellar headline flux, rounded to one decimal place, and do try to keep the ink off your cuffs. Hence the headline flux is 17.0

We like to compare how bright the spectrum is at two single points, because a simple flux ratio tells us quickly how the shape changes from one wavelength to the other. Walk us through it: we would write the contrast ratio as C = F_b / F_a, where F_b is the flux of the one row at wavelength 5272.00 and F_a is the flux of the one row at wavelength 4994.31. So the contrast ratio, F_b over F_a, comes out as 0.95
